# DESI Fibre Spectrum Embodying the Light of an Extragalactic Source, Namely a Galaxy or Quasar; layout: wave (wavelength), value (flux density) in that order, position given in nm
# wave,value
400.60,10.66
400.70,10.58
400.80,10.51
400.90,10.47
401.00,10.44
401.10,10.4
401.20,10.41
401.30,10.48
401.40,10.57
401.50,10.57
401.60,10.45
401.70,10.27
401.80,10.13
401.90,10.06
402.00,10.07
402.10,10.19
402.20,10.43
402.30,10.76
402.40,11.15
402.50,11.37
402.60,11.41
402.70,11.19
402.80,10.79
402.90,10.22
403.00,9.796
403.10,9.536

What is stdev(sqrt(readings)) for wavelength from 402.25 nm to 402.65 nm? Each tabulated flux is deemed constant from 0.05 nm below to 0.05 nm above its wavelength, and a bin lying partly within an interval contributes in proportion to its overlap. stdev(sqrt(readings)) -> 0.04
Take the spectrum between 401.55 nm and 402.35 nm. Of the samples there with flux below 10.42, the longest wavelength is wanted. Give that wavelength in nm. 402.10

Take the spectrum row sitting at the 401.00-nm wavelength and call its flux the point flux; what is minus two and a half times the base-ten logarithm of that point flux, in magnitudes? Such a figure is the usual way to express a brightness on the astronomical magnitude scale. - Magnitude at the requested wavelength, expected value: -2.55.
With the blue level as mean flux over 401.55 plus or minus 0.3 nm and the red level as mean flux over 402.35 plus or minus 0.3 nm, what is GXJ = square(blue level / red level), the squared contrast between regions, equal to 0.91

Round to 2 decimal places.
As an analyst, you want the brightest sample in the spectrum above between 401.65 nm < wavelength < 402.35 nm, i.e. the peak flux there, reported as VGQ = 10.76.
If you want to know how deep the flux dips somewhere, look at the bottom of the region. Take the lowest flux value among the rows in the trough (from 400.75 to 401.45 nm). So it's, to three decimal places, 10.400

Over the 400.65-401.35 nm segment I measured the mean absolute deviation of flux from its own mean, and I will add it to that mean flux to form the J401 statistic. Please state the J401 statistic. 10.52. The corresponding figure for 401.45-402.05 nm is 10.43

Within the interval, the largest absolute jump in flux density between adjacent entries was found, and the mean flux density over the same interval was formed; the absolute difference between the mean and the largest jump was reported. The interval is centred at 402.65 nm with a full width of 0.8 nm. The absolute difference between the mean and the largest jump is 10.3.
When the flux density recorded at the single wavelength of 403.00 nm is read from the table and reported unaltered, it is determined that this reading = 9.796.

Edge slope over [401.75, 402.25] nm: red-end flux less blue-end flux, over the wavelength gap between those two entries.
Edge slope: 0.75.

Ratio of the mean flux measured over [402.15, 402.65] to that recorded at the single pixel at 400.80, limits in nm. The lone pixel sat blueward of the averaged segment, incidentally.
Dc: 1.05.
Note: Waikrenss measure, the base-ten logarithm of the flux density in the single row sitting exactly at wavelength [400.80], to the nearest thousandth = 1.022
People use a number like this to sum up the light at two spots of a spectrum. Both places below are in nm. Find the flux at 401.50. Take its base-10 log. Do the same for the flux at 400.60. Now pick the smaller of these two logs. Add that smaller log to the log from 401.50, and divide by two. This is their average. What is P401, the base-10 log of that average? 0.010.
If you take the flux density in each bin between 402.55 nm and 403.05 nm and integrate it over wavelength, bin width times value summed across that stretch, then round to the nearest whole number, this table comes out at 5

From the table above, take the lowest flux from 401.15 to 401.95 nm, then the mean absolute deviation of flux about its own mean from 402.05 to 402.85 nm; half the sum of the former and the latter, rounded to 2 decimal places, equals 5.21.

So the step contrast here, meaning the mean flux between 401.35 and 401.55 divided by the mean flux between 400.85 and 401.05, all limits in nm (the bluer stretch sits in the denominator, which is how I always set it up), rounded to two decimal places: 1.01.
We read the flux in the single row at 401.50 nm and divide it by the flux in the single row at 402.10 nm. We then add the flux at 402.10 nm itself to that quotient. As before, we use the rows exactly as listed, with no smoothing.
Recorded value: 11.2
